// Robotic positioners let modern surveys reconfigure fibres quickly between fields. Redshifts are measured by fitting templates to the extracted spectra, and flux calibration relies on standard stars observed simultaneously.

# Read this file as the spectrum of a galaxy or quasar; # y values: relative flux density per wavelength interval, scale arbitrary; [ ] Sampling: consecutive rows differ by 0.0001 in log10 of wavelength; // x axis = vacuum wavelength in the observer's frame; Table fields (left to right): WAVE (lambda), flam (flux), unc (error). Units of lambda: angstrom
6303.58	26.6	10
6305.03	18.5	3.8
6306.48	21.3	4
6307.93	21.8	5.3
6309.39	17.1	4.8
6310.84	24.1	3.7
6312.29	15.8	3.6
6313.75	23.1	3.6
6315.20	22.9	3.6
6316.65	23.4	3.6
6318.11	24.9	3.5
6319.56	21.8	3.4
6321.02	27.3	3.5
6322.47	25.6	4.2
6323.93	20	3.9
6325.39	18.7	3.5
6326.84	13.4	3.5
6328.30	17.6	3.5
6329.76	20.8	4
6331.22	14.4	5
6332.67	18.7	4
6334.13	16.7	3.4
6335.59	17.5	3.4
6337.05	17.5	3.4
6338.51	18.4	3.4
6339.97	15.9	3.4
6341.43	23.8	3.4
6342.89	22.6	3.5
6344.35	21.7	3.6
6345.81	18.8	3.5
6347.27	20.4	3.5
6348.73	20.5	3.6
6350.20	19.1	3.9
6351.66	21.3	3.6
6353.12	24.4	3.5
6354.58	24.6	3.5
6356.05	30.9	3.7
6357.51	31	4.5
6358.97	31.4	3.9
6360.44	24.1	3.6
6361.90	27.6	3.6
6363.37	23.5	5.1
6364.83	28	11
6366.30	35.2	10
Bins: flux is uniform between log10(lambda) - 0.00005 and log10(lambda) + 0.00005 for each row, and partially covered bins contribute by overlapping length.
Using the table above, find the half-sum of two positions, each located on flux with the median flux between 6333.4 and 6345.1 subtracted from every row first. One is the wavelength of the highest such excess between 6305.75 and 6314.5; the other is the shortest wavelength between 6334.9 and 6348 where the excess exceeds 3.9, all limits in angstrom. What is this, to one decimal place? 6326.1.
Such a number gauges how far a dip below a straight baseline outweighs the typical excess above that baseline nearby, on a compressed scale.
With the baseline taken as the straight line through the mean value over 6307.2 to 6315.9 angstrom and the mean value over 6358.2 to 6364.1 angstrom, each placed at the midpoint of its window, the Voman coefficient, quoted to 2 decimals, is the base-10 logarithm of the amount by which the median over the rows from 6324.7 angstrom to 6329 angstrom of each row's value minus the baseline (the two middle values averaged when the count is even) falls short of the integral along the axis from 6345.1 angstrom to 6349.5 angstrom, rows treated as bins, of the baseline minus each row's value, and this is 1.44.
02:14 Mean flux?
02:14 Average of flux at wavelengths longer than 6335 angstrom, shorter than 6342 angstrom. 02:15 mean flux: 19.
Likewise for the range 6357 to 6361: 29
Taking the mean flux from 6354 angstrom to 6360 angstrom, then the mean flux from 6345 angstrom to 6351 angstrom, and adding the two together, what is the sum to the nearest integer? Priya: 49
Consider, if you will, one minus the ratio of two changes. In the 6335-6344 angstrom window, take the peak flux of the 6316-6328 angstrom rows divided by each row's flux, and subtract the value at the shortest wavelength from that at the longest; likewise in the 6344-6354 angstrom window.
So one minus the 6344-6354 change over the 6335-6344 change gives 0.6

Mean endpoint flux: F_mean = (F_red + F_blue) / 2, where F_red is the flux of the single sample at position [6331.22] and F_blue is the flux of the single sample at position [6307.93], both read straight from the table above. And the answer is 18.1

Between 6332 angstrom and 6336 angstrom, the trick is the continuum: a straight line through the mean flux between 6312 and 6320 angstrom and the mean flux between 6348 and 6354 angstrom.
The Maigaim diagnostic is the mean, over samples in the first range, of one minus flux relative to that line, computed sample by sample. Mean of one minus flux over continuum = 0.19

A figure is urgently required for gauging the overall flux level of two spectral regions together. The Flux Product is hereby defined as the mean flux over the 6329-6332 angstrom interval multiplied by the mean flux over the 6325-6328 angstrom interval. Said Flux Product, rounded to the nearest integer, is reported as 282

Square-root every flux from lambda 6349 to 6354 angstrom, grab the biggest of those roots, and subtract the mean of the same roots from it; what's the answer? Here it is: 0.30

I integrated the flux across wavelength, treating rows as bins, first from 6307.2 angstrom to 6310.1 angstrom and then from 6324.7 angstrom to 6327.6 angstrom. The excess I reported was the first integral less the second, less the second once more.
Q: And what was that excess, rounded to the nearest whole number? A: -37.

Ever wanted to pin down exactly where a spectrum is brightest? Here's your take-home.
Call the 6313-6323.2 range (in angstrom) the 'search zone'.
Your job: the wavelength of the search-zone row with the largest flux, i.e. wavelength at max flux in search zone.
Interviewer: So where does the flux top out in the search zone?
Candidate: 6321.02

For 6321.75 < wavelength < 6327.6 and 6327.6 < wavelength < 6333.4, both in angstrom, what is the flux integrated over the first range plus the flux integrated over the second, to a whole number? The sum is 217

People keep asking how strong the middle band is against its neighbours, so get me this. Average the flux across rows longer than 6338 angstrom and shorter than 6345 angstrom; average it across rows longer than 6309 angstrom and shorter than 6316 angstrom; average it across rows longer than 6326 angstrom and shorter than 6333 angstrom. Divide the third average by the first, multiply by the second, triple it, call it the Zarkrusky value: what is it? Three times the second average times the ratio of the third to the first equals 51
